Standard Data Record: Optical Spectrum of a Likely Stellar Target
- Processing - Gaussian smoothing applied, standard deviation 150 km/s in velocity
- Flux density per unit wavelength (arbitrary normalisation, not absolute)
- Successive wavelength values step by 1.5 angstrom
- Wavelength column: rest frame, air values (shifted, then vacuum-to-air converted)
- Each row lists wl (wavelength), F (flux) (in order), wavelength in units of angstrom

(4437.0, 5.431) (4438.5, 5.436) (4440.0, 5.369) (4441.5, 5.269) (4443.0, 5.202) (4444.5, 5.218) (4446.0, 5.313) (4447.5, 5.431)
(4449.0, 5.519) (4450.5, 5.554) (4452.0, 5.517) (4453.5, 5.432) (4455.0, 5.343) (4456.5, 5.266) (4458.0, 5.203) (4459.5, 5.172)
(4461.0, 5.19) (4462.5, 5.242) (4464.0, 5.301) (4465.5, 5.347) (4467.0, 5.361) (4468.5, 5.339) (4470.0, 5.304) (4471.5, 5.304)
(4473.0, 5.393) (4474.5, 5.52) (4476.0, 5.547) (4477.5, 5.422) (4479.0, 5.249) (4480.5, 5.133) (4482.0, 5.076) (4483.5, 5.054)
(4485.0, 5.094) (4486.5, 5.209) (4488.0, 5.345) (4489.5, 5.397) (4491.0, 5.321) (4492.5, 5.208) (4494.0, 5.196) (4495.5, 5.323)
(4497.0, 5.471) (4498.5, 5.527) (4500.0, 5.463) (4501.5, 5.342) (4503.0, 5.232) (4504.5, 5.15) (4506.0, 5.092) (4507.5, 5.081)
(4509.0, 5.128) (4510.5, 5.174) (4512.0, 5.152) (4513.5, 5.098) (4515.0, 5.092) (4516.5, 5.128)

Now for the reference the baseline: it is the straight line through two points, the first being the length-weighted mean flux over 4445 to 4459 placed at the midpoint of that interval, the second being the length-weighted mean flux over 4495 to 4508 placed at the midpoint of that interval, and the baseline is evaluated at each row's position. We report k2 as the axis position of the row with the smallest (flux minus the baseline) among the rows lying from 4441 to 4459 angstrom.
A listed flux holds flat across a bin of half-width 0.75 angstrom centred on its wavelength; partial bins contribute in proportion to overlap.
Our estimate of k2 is 4443.0 angstrom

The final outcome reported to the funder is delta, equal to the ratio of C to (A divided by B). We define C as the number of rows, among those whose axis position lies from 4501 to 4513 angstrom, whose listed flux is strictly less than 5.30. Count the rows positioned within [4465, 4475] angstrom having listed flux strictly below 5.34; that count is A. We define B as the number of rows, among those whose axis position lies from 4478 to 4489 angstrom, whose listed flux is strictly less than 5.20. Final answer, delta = 9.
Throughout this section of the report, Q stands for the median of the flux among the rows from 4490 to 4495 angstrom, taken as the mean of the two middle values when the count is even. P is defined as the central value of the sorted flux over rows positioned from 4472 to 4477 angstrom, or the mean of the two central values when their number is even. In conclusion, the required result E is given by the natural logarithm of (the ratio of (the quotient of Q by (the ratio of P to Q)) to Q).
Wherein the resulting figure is -0.058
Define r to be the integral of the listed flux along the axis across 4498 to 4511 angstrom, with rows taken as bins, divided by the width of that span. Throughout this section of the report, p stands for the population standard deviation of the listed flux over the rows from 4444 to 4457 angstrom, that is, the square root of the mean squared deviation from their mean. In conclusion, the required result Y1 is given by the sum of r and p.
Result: 5.35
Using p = 0.113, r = 5.239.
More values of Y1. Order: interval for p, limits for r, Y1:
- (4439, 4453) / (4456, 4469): 5.39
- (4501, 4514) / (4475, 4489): 5.32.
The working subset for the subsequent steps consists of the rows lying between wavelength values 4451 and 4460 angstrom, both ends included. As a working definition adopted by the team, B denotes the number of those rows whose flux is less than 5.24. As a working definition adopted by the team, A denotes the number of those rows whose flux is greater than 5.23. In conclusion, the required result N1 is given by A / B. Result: 2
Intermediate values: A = 4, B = 2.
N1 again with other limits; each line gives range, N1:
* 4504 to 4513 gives 0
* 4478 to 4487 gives 0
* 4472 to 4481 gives 5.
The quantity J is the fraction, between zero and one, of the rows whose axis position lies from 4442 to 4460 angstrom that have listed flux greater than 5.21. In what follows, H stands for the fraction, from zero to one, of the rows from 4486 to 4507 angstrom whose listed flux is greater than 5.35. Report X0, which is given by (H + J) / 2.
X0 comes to 0.518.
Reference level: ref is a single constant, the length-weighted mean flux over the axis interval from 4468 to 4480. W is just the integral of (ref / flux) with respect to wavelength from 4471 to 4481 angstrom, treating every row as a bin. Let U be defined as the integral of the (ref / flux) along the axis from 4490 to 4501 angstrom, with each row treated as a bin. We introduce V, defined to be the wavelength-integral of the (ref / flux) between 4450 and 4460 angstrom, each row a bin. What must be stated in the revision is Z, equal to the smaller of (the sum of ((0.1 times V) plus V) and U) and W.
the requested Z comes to 10.0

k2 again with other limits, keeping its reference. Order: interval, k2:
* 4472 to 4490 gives 4483.5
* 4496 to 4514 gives 4507.5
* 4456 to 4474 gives 4459.5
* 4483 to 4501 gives 4483.5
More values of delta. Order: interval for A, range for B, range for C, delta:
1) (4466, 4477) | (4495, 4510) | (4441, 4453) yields 4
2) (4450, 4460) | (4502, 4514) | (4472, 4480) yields 2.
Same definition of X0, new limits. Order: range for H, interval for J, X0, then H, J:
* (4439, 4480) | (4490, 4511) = 0.454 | 0.41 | 0.500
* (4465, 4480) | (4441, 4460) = 0.635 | 0.50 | 0.769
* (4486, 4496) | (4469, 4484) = 0.421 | 0.14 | 0.700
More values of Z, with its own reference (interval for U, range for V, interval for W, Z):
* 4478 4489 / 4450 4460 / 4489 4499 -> 10.1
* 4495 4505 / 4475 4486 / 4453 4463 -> 10.2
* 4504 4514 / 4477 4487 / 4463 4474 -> 11.1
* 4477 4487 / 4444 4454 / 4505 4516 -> 11.6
